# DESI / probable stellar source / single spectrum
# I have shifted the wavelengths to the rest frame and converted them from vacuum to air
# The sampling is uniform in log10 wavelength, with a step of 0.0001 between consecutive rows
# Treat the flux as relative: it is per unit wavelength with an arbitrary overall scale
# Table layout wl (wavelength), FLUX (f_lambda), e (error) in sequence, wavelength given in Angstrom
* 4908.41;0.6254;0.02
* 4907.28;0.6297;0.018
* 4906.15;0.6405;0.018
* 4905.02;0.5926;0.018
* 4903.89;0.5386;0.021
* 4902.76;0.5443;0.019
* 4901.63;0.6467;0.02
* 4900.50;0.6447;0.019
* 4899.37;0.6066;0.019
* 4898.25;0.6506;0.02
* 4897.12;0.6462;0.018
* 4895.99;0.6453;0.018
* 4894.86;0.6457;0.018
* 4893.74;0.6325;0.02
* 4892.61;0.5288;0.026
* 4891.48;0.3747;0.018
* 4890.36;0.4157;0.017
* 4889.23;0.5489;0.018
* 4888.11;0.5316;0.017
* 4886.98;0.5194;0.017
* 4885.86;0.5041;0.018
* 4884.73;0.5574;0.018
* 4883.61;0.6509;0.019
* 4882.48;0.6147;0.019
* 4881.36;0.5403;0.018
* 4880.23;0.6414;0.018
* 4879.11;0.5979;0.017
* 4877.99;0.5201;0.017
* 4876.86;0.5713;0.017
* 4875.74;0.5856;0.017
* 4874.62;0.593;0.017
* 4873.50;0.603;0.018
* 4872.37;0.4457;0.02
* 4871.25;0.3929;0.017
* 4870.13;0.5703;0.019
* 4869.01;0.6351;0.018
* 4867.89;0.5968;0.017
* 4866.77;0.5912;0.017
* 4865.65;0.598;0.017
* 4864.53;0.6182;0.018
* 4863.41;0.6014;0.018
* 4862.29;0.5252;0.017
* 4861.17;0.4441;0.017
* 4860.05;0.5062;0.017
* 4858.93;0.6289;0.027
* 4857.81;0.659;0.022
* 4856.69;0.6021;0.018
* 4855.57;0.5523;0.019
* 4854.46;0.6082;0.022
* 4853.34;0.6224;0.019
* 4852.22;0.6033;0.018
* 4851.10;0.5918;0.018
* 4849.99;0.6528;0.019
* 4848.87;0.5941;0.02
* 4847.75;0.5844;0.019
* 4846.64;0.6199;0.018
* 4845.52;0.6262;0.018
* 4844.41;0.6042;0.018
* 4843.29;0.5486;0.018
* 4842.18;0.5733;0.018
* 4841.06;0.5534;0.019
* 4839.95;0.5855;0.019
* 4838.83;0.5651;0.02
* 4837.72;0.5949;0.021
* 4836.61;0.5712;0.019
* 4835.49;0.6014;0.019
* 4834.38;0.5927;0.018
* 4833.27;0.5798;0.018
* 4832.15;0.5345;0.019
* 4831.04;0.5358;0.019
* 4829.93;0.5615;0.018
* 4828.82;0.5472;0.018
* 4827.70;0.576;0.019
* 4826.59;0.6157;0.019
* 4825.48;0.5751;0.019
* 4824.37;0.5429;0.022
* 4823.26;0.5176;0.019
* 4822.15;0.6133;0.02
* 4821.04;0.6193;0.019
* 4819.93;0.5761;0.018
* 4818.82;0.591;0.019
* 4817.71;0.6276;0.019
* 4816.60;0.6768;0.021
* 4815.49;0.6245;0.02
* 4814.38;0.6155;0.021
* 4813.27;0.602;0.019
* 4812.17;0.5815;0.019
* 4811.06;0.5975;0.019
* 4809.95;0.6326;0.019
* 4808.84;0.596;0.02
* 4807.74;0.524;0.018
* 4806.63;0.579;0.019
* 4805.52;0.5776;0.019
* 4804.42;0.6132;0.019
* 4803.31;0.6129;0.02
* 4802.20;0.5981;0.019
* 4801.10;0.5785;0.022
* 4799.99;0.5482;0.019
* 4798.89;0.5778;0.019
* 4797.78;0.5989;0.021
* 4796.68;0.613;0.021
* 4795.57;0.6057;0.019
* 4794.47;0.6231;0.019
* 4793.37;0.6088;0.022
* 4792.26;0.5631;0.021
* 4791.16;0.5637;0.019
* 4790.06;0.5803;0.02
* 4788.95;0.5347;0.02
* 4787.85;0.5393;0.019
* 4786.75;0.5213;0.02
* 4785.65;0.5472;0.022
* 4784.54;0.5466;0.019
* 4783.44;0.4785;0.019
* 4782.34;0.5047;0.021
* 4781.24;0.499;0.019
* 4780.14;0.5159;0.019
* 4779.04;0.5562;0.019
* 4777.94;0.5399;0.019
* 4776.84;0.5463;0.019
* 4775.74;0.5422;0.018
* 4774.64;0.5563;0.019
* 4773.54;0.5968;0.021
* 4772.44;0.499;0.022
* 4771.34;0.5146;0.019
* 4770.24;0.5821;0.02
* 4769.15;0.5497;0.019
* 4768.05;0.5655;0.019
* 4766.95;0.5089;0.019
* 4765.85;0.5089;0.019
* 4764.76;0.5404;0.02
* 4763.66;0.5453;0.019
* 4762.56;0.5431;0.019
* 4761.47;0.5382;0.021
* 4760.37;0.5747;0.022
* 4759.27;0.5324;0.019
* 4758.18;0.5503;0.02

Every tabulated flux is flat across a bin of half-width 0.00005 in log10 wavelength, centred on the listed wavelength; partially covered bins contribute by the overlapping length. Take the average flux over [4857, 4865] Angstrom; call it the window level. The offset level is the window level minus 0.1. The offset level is 0.469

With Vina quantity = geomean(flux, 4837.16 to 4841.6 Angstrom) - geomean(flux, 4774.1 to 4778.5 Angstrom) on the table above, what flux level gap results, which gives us 0.028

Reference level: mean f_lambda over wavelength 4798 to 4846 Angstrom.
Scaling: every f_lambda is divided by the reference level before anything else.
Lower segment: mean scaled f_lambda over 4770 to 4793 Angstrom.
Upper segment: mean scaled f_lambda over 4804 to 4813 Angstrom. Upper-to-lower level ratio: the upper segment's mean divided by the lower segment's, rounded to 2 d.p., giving 1.09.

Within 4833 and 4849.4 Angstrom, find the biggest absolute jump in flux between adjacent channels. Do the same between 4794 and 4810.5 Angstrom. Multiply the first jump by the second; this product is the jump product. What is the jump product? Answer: 0.0040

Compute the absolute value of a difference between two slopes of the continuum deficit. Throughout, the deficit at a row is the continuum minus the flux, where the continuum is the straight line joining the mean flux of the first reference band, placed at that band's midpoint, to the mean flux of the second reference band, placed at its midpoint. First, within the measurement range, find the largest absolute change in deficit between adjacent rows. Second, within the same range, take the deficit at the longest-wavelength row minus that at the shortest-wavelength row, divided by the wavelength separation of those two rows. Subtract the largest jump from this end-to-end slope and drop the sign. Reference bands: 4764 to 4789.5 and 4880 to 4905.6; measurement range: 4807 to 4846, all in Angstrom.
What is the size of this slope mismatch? 0.098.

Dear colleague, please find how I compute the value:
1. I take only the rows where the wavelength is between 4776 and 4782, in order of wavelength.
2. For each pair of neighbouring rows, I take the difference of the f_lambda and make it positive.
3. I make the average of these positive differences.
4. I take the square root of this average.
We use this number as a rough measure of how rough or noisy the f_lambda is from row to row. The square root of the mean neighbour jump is 0.141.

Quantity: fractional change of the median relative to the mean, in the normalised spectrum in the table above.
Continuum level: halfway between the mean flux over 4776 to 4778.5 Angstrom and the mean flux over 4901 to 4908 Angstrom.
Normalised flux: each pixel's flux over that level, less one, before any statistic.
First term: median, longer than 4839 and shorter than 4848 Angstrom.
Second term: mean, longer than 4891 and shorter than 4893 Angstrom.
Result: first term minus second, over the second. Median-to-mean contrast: -1.1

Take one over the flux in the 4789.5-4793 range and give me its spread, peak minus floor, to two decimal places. 0.05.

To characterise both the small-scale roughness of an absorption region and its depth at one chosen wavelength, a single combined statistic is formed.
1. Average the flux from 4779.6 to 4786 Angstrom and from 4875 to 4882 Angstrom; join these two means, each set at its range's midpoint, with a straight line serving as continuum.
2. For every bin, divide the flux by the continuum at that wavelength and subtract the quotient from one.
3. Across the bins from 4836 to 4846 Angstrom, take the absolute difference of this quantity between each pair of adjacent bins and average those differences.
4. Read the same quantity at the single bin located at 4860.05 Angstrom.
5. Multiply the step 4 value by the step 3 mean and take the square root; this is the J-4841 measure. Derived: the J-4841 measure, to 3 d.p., 0.073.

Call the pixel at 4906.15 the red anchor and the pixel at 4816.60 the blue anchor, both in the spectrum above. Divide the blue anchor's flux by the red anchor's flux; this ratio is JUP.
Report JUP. 1.06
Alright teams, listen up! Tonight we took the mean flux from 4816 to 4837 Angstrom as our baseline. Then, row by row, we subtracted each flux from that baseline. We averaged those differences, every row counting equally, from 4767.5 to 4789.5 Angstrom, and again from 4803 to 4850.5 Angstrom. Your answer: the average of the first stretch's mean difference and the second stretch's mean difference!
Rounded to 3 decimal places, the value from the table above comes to 0.019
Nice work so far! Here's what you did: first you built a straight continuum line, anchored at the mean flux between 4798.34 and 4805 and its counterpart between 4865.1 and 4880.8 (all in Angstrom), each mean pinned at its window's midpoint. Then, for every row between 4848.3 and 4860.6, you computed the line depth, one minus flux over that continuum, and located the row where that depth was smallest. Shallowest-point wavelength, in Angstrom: 4857.81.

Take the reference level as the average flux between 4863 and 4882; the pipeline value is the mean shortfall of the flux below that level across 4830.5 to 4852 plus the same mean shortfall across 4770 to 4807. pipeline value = -0.004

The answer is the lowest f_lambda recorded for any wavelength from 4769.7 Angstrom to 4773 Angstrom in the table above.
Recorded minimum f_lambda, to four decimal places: 0.4990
